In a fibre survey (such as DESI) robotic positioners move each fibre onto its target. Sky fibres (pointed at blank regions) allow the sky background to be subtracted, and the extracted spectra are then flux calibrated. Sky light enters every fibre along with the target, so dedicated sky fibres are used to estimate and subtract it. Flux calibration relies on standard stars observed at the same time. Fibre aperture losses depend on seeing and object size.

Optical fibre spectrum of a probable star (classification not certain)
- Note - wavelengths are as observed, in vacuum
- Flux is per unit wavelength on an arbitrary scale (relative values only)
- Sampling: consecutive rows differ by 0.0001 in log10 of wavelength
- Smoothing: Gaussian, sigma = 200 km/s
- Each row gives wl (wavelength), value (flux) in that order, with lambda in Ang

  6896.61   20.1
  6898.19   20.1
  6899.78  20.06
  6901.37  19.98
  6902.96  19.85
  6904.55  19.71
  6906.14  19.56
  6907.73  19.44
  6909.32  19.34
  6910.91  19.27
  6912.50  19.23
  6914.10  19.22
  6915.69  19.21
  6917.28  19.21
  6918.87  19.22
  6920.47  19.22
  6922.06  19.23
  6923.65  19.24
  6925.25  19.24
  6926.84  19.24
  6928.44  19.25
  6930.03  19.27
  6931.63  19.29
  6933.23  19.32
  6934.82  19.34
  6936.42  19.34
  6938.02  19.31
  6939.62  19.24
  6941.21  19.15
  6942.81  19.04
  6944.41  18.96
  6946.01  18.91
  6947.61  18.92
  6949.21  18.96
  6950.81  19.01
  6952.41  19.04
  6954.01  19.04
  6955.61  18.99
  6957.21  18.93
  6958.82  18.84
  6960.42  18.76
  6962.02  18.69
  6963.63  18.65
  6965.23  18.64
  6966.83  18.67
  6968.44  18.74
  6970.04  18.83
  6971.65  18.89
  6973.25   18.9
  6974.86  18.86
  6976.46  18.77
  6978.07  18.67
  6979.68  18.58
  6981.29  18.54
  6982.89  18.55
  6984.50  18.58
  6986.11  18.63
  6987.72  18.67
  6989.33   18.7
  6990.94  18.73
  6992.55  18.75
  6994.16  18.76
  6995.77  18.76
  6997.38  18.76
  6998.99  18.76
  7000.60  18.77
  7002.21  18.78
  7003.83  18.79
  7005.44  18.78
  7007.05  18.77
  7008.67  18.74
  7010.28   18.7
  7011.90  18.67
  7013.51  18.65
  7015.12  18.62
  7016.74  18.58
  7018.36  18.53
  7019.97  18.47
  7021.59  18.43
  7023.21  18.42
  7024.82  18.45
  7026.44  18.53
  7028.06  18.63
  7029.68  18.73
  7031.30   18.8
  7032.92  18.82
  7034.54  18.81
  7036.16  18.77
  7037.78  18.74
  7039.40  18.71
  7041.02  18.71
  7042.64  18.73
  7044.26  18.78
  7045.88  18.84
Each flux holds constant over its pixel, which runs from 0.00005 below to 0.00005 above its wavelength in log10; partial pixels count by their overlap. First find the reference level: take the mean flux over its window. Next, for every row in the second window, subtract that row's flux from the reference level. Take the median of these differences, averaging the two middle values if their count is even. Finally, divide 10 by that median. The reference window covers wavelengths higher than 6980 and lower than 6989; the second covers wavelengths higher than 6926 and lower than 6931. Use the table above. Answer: -15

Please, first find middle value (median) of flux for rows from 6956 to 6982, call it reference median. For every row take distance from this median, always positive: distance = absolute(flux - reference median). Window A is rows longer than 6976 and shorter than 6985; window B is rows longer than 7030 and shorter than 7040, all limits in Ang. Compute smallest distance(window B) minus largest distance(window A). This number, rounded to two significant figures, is -0.20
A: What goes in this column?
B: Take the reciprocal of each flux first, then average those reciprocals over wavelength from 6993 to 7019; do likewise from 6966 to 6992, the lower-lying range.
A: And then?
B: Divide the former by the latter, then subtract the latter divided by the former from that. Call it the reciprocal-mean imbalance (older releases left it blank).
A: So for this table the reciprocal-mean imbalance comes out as -0.001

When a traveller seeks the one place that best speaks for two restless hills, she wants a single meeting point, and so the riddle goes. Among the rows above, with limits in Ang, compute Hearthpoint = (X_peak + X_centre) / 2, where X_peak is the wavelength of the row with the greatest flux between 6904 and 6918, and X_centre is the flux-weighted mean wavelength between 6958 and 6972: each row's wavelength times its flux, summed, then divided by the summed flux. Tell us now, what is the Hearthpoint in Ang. 6934.9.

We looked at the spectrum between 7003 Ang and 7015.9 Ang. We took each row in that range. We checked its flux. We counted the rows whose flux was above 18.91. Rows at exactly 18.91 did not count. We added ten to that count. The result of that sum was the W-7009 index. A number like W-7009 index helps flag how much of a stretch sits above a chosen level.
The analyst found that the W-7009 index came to 10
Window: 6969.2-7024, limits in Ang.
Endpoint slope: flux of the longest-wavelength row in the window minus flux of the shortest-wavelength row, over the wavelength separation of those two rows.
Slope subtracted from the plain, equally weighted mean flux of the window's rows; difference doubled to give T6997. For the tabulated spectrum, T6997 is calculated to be 37.4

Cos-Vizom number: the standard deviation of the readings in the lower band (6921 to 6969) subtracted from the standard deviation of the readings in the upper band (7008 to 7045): -0.10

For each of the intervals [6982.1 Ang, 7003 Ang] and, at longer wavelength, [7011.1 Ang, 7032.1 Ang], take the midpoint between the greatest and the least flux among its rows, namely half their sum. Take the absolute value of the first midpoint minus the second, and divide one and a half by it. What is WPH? 27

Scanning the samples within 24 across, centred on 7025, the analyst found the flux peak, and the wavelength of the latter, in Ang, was 7032.92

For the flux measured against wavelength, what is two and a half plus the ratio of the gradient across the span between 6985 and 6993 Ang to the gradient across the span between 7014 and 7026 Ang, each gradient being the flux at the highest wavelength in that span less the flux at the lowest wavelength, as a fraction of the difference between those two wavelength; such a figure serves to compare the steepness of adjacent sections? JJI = 1.4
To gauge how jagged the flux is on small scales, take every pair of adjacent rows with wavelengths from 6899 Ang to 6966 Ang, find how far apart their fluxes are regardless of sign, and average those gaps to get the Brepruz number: 0.047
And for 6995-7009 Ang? 0.010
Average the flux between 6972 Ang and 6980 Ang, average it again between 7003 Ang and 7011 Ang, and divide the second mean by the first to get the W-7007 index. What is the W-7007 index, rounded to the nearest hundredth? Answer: 1.00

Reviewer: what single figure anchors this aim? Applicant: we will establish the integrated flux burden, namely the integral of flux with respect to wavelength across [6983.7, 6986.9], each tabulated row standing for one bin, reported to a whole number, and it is 60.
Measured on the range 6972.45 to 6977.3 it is 91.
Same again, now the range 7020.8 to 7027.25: 119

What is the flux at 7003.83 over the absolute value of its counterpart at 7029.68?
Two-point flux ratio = 1.003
